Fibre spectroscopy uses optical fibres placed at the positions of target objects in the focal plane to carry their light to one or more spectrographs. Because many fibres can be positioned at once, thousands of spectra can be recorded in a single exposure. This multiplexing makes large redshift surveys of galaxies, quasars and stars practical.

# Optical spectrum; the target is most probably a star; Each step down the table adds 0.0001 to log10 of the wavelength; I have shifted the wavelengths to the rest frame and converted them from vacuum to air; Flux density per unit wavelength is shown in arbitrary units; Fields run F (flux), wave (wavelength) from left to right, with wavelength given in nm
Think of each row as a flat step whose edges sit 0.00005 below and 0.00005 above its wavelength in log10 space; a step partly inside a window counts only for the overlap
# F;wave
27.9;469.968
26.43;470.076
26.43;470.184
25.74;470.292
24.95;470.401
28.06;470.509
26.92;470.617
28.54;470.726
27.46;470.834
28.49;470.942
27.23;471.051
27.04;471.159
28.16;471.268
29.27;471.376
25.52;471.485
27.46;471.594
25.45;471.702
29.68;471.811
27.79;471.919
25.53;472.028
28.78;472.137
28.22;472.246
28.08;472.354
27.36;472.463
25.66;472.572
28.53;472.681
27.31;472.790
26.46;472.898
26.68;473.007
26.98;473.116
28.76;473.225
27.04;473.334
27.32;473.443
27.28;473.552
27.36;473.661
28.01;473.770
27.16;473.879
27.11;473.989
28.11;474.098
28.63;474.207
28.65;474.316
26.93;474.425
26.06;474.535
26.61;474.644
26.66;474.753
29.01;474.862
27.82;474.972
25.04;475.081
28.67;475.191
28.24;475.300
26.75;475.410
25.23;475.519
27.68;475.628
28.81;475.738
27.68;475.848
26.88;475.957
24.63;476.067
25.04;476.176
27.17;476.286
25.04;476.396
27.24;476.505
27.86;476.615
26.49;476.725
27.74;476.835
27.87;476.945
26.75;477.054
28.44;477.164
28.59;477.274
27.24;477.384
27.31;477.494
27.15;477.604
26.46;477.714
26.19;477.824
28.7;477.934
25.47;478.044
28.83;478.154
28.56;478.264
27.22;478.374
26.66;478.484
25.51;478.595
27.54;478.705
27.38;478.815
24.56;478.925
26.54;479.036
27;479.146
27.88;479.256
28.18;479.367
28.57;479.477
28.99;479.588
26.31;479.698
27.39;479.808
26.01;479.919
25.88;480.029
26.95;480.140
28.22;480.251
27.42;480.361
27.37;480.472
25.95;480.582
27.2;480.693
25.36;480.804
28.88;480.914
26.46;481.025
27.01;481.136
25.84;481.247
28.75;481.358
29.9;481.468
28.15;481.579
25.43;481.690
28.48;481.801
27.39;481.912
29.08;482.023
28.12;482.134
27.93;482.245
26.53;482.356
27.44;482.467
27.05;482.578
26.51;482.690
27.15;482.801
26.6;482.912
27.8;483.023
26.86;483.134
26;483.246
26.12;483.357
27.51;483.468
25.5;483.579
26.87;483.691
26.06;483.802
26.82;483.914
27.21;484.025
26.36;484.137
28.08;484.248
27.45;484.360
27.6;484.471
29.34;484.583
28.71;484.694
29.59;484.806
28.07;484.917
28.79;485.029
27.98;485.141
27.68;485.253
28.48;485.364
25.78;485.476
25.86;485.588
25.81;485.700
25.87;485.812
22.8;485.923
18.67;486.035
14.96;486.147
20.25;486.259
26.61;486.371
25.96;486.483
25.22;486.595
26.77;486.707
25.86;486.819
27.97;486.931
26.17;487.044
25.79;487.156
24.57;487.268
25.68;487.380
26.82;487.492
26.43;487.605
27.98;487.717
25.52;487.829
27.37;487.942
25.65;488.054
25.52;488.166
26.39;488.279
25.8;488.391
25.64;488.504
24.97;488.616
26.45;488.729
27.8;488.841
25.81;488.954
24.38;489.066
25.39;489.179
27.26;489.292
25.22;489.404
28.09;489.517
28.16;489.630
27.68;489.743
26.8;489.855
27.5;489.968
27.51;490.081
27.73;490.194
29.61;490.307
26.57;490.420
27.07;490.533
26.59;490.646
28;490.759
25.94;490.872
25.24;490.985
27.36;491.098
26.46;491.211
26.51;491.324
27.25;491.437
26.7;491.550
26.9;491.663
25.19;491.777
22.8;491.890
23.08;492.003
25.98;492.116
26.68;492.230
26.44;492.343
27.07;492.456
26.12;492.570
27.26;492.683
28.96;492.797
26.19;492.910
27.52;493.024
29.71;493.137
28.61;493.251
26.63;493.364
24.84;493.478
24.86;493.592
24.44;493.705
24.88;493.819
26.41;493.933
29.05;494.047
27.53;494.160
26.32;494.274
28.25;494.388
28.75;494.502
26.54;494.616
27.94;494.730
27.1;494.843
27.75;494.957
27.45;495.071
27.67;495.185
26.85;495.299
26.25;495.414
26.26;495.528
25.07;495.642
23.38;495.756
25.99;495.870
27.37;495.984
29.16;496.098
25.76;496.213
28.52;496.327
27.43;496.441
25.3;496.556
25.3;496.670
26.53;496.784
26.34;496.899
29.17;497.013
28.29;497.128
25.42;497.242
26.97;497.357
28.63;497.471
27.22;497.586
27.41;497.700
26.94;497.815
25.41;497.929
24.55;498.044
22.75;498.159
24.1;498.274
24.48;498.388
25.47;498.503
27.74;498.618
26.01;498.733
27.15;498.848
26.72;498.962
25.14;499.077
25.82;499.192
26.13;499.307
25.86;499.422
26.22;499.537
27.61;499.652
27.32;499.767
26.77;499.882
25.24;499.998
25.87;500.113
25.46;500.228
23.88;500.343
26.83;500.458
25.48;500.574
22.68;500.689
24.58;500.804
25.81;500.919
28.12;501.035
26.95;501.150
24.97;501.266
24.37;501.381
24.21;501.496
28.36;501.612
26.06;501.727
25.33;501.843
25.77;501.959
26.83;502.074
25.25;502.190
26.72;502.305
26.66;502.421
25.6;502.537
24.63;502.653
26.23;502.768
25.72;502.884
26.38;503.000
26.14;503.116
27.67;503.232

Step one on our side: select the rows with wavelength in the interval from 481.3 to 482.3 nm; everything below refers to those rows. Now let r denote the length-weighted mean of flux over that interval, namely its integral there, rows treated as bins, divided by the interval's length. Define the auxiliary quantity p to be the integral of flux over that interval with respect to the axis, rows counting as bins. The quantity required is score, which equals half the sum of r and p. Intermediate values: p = 28.1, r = 28.1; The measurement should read 28.1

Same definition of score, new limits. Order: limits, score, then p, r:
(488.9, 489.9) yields 26.5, 26.5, 26.5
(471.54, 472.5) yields 27.1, 26.5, 27.6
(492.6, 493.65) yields 27.8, 28.5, 27.2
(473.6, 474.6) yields 27.5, 27.5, 27.5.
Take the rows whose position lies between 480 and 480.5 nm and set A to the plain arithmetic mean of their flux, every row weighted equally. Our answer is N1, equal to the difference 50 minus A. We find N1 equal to 22.8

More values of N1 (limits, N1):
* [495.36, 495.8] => 24.8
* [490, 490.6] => 22.3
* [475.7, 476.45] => 23.5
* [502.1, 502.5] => 23.8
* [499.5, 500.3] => 23.6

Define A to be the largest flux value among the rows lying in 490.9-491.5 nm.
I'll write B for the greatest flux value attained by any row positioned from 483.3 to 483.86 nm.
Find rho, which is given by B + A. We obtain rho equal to 54.9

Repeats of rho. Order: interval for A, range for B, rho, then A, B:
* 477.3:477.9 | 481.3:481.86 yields 57.2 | 27.31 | 29.9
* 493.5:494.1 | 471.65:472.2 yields 58.7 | 29.05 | 29.68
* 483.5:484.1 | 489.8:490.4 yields 56.8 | 27.21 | 29.61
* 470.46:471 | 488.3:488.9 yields 56.3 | 28.54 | 27.8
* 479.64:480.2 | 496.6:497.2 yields 56.6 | 27.39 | 29.17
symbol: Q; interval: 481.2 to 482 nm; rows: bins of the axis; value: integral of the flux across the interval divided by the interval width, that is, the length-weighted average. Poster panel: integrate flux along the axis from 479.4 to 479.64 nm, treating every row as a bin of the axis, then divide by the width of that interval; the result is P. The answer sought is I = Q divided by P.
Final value 0.97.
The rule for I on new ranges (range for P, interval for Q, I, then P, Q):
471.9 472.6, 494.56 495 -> 1.00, 27.4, 27.4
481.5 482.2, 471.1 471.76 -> 0.98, 27.8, 27.2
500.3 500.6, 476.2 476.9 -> 1.06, 25.4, 26.8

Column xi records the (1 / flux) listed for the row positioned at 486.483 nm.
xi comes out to 0.0385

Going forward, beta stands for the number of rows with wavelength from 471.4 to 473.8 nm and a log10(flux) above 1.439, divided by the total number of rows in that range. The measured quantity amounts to 0.36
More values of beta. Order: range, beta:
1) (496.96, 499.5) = 0.18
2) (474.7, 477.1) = 0.45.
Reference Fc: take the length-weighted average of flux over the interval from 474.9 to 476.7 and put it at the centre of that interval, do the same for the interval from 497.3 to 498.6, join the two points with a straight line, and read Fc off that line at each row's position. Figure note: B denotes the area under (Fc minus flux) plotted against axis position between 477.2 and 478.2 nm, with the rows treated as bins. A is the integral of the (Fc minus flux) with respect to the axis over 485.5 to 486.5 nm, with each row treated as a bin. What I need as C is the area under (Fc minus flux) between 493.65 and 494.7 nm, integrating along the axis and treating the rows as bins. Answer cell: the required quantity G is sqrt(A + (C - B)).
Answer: 1.8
